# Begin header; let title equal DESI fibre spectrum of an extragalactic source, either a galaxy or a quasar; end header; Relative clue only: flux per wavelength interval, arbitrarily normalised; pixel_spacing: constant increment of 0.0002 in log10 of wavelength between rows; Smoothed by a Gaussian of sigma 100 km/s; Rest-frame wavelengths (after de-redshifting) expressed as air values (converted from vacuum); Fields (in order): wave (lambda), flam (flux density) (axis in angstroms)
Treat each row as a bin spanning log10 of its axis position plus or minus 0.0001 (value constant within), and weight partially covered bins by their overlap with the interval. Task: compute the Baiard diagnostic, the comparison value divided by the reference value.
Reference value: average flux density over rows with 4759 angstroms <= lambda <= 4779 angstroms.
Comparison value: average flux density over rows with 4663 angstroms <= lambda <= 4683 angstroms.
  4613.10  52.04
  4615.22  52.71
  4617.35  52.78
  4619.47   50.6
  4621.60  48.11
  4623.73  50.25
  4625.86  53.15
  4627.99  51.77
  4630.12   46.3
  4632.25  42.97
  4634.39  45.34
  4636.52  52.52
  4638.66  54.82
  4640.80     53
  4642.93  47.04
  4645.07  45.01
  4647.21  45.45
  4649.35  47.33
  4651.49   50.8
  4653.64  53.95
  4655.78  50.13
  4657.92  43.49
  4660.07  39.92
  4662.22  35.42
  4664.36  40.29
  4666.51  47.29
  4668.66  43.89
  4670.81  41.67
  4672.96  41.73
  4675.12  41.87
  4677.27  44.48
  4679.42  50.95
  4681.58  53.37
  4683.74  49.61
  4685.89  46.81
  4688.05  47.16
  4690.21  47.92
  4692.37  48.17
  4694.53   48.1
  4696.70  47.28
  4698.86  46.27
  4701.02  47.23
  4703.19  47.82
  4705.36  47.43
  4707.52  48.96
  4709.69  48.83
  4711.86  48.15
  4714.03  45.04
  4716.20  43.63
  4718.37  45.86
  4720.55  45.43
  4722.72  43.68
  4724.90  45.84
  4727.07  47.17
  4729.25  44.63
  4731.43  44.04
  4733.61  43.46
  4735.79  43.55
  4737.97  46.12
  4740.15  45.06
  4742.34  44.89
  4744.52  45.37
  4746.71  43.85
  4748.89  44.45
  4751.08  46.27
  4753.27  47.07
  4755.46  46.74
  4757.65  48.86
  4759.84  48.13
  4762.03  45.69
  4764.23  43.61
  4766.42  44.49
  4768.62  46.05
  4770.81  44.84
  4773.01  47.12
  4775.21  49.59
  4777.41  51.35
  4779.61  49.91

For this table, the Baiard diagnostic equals 0.96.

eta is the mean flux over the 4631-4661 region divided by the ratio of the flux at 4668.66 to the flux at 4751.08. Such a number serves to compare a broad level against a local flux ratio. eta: 50.6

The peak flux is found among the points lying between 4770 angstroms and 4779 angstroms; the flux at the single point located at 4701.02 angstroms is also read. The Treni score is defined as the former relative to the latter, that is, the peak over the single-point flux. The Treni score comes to 1.09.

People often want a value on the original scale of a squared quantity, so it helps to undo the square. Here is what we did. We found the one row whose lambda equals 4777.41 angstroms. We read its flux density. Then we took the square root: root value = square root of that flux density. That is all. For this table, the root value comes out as 7.17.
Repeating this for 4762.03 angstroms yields 6.76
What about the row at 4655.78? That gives 7.08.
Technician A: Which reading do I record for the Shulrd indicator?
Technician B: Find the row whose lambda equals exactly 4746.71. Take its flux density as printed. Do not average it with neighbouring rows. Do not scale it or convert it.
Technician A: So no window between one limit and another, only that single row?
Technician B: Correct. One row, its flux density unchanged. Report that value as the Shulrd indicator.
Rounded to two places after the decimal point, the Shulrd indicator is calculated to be 43.85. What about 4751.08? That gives 46.27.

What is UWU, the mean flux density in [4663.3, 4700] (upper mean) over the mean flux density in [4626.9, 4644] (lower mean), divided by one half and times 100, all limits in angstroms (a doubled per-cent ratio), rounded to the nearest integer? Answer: 188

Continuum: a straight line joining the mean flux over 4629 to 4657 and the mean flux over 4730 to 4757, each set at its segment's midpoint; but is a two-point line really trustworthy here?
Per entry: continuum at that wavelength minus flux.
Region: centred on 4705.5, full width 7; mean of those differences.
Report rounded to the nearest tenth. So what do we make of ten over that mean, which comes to -6.3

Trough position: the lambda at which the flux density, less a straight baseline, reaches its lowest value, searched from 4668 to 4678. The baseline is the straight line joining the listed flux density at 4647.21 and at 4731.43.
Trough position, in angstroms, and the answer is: 4670.81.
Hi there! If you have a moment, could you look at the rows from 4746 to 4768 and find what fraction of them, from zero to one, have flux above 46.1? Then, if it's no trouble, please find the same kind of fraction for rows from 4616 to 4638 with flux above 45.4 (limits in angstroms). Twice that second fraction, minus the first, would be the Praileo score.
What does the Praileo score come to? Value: 1.1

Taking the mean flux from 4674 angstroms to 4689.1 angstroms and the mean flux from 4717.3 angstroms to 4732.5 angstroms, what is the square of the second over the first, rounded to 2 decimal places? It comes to 0.90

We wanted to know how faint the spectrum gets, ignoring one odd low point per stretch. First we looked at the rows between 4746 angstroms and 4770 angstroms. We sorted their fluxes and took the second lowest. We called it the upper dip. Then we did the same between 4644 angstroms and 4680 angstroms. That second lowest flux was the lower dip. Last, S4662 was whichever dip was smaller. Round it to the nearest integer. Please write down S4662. 40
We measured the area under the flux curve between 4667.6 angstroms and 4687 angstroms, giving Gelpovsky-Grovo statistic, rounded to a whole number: 893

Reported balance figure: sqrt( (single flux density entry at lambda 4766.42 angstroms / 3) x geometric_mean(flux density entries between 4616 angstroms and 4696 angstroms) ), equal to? 26.4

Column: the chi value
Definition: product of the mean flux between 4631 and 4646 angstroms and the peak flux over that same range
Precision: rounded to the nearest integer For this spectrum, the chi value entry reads 2668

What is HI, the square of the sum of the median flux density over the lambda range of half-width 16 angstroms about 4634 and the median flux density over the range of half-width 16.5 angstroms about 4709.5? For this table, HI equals 9090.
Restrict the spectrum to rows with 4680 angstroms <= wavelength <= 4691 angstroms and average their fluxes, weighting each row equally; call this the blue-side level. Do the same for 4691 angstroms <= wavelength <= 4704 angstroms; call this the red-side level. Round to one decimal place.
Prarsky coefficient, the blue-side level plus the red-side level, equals 96.5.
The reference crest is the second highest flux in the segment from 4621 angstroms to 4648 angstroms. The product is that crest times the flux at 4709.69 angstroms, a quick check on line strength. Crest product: 2595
